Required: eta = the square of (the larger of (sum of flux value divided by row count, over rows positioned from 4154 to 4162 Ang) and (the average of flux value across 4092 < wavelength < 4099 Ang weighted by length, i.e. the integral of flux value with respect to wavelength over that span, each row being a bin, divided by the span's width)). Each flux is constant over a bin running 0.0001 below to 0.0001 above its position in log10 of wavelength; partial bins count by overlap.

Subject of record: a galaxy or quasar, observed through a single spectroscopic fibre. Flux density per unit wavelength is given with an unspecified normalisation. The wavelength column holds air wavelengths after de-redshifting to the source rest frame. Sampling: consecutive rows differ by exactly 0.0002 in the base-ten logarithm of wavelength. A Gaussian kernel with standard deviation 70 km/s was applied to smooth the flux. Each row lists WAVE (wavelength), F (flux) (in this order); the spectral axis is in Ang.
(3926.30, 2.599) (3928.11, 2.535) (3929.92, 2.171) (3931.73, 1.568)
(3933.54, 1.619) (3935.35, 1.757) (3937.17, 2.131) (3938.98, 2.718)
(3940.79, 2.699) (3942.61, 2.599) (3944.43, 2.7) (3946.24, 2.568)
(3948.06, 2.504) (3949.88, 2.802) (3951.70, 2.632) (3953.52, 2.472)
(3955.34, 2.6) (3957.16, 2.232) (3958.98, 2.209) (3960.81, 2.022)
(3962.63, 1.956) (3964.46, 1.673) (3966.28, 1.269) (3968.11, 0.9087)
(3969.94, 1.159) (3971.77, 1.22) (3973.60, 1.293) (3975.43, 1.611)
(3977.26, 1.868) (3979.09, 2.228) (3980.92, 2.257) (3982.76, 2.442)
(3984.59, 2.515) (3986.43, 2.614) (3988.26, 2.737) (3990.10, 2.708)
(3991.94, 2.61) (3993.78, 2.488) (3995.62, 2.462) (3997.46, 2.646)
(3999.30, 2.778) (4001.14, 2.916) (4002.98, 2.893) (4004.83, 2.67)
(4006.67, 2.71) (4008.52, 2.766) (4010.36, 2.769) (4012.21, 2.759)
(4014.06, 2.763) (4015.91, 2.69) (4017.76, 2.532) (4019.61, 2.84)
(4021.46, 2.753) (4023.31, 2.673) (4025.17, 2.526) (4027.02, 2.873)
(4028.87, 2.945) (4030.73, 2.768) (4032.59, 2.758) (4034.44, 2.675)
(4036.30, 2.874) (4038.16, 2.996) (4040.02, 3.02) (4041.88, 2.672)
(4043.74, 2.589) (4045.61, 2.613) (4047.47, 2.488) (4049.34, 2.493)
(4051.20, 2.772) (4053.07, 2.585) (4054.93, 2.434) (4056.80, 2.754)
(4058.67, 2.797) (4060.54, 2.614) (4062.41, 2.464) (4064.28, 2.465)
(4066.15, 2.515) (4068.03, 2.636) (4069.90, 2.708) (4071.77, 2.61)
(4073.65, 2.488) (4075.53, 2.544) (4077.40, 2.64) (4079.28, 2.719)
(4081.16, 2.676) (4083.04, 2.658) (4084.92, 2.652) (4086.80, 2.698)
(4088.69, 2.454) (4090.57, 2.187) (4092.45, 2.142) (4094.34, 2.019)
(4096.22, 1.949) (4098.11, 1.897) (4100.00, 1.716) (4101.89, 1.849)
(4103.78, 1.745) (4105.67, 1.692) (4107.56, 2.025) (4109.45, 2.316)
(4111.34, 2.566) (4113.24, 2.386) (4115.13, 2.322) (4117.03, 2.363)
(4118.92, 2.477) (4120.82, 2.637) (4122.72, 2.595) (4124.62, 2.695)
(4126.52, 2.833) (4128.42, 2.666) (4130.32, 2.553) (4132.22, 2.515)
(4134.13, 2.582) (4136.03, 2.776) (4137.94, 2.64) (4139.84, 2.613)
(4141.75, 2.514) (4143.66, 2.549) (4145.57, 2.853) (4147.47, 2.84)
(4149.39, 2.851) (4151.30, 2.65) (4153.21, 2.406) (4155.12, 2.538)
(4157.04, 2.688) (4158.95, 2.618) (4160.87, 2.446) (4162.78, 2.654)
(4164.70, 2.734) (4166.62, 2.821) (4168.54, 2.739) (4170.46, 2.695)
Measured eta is 6.62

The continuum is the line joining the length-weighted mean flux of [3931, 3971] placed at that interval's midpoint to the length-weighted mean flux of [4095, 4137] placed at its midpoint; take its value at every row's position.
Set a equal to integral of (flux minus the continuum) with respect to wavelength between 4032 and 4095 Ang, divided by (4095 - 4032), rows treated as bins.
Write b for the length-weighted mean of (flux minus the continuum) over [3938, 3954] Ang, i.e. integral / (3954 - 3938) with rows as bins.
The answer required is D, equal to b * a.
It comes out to 0.18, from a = 0.34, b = 0.52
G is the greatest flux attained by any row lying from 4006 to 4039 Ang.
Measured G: 2.996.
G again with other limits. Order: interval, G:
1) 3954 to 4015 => 2.916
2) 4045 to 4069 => 2.797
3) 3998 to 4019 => 2.916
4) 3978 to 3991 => 2.737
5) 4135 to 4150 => 2.853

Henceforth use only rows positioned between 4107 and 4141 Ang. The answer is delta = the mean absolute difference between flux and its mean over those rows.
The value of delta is 0.15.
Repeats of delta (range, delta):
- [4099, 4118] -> 0.29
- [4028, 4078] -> 0.13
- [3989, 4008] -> 0.11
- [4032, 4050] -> 0.16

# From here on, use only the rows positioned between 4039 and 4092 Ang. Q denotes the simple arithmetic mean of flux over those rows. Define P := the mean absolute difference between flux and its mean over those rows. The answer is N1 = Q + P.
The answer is 2.72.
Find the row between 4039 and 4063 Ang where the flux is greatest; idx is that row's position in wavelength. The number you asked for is 4040.02 Ang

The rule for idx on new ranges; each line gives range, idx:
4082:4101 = 4086.80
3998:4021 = 4001.14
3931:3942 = 3938.98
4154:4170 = 4166.62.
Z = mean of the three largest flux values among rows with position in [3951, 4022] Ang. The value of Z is 2.88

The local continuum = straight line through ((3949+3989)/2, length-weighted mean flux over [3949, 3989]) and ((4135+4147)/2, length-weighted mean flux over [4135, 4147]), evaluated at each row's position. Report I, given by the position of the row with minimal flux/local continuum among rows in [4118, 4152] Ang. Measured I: 4141.75 Ang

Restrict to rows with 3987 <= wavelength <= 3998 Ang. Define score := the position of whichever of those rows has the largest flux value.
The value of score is 3988.26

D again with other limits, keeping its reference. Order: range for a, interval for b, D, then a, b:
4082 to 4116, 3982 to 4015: -0.06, -0.12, 0.50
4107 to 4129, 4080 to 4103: -0.01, 0.17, -0.05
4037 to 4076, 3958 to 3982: -0.18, 0.38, -0.47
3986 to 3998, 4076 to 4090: 0.15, 0.43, 0.34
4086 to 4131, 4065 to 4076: -0.01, -0.03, 0.31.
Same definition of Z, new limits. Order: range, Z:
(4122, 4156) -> 2.85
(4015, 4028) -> 2.82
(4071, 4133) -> 2.75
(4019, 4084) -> 2.99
